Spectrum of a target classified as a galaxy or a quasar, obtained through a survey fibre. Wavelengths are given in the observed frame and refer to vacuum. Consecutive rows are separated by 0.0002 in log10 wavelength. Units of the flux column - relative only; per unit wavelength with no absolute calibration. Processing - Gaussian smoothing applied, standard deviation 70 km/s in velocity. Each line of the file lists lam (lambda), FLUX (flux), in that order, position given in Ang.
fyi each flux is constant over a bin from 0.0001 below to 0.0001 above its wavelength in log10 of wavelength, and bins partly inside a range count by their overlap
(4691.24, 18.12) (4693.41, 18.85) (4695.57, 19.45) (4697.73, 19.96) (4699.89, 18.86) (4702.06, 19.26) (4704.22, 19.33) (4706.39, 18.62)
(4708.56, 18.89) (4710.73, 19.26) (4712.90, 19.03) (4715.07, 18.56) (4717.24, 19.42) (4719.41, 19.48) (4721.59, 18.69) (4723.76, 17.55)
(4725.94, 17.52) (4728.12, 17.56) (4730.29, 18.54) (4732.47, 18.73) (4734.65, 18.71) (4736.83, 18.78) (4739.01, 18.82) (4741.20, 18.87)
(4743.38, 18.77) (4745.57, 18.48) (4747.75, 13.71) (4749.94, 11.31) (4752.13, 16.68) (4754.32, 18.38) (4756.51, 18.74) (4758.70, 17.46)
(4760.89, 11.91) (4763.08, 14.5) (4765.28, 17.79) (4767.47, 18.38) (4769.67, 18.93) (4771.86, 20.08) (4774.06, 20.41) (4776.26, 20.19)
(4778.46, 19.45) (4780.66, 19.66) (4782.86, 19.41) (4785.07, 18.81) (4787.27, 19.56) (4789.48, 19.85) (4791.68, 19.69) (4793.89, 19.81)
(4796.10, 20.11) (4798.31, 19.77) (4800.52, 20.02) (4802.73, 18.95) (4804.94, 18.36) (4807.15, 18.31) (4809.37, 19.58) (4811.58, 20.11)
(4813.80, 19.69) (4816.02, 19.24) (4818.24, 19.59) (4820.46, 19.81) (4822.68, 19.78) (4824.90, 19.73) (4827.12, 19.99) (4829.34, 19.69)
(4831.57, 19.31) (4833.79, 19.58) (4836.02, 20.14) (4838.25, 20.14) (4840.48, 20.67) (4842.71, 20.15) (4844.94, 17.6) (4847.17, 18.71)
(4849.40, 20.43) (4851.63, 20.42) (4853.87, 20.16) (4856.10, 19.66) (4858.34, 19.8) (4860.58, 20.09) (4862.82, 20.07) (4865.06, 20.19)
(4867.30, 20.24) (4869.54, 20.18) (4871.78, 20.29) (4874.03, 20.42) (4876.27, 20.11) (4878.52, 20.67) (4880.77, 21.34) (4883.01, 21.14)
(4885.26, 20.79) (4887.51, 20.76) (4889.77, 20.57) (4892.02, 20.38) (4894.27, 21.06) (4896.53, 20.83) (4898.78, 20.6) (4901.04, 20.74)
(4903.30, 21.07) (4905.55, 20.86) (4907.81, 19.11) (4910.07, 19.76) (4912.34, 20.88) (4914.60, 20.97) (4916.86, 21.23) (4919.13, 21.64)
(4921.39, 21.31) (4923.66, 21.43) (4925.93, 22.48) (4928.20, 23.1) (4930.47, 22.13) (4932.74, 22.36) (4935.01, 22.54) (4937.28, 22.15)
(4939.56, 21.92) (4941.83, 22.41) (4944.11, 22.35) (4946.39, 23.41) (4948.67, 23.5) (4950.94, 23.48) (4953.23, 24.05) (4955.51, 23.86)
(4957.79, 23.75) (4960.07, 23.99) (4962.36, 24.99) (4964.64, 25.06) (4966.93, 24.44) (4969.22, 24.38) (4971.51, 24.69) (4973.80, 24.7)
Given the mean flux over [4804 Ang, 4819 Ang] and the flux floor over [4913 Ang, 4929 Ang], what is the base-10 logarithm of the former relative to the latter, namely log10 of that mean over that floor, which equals -0.037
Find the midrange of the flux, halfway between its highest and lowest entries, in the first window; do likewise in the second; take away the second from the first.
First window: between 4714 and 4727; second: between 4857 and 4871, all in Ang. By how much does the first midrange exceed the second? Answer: -1.5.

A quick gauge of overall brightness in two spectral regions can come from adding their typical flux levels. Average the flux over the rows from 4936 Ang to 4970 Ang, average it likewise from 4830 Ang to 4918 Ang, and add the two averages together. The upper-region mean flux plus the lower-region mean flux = 44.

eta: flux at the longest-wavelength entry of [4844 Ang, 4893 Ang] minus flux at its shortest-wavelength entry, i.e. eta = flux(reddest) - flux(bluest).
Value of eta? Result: 2.8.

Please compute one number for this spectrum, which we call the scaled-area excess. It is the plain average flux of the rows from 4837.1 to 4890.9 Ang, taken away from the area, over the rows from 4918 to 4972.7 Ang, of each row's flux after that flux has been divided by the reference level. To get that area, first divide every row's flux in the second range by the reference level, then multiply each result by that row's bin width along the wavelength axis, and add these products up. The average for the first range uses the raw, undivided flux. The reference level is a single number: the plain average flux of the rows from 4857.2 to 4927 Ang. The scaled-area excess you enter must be 41.0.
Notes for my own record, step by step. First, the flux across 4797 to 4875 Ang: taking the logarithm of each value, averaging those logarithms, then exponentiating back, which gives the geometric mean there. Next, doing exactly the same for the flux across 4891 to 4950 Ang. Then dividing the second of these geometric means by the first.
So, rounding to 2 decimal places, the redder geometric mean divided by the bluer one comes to 1.09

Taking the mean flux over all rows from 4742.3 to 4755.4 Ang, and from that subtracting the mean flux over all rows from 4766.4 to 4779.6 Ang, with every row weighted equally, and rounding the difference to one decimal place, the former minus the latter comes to -3.4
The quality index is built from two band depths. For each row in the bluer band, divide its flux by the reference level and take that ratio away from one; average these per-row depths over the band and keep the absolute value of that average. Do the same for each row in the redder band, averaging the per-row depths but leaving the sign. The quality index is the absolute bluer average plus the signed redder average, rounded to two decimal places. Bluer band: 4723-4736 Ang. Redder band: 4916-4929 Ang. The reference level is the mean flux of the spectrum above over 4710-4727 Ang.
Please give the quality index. -0.14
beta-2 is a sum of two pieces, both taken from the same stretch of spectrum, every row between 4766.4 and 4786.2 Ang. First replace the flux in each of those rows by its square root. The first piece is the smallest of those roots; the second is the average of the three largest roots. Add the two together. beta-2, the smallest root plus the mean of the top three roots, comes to 8.78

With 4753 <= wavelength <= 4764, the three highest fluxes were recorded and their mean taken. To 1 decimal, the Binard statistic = 18.2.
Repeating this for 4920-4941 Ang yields 22.7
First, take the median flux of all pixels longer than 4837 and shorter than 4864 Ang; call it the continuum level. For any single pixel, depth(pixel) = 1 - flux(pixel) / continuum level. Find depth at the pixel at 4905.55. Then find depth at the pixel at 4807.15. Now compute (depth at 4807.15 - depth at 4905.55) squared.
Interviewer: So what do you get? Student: 0.016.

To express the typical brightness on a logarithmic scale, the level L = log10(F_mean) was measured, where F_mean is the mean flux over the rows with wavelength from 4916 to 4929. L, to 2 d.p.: 1.34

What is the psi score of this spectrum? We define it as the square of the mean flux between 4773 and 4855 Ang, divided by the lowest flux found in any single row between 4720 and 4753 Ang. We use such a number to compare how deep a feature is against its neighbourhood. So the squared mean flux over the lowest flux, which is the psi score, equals 34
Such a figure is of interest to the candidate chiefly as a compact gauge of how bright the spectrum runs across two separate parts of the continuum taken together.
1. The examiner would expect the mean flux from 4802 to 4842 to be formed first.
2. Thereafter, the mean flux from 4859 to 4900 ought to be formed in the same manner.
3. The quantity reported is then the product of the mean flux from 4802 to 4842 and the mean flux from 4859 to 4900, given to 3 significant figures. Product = 402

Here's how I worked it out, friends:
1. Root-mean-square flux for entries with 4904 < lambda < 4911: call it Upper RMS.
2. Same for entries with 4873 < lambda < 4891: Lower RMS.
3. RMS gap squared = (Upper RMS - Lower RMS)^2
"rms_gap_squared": 1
